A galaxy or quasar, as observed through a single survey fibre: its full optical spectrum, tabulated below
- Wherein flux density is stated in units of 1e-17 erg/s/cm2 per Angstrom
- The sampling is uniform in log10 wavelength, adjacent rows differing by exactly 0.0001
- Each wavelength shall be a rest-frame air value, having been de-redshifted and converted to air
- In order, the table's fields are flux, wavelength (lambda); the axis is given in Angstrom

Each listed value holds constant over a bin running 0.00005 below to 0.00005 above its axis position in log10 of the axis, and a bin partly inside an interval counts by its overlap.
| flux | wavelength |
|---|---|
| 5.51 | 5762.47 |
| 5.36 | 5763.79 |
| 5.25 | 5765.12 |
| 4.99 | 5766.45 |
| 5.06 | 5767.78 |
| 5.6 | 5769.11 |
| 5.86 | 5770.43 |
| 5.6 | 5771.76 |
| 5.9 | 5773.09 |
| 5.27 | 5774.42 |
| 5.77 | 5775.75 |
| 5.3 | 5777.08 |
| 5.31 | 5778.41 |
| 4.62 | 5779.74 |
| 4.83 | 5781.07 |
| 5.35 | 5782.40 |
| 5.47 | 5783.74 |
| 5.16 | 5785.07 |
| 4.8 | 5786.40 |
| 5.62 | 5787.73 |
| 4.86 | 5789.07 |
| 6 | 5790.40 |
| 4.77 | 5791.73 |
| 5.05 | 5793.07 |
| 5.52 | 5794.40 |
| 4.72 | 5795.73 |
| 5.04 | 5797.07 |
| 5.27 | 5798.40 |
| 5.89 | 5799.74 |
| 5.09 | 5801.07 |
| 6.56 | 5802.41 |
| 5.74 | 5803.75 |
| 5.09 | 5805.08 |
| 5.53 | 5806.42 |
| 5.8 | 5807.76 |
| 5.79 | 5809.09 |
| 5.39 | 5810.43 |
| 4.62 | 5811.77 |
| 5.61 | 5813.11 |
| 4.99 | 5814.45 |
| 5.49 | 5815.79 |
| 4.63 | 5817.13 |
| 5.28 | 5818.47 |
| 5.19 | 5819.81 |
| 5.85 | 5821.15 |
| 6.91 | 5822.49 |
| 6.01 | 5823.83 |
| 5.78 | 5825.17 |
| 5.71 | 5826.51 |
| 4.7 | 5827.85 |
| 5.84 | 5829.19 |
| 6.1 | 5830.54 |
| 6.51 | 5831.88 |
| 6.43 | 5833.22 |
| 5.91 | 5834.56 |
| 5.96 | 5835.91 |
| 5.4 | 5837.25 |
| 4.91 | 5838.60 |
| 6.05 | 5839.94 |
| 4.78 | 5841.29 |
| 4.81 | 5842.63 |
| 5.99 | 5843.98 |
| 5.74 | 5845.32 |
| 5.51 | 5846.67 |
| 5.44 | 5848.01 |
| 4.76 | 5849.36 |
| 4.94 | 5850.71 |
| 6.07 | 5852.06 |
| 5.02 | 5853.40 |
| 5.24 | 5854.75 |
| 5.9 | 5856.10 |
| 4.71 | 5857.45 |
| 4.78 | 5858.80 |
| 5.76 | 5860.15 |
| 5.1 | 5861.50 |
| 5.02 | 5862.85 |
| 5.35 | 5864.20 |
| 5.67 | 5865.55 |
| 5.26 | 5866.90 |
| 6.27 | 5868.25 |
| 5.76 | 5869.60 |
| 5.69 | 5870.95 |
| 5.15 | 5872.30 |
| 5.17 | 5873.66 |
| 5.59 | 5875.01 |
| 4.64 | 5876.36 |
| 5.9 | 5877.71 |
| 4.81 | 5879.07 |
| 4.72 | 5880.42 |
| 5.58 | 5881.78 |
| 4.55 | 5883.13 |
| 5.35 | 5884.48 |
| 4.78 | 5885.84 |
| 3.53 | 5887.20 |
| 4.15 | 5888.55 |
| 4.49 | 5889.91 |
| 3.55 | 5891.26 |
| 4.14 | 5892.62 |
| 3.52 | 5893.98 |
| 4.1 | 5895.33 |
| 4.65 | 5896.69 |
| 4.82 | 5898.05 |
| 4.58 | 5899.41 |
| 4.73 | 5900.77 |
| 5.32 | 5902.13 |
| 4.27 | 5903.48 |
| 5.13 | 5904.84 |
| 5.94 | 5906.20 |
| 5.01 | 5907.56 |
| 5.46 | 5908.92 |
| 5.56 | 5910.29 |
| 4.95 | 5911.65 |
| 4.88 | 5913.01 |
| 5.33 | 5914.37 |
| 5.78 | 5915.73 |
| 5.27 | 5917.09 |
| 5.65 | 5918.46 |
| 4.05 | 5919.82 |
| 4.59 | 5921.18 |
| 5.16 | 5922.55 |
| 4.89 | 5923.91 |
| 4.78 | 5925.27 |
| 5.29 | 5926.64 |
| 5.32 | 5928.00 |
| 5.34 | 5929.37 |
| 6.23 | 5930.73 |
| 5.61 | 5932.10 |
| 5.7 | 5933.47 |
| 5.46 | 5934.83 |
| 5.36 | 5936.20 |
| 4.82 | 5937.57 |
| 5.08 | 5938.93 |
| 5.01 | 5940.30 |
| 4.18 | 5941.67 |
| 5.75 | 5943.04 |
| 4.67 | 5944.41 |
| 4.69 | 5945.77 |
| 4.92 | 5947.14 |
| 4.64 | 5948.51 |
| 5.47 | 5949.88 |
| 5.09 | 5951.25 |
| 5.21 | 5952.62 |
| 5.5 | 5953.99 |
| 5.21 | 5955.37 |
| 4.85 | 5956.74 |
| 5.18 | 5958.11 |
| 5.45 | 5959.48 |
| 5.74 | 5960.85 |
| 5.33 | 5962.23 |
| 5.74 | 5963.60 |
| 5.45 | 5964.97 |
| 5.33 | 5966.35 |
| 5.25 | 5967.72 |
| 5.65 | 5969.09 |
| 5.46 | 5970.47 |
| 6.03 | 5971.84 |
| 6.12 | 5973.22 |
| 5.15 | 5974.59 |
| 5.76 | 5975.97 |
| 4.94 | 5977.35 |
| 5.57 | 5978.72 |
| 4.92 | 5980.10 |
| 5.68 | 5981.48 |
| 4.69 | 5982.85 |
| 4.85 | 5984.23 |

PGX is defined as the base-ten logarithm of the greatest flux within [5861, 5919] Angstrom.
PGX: 0.80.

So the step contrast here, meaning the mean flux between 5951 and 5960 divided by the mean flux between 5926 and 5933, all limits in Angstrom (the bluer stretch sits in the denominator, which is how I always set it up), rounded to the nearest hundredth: 0.94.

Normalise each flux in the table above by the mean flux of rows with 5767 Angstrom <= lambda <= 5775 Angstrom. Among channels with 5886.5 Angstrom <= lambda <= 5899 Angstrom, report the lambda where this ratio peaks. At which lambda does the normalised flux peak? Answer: 5898.05 Angstrom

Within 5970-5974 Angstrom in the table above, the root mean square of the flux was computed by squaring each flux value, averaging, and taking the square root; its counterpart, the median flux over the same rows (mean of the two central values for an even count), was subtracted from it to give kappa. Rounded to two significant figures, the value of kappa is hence -0.15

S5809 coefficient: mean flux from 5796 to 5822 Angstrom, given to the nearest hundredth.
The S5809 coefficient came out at 5.41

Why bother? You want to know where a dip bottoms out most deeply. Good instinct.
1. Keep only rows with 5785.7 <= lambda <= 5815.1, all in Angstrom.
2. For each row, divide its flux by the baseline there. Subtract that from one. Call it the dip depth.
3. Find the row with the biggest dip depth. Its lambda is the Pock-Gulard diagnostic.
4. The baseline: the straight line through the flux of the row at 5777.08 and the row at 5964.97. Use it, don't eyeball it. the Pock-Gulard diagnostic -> 5811.77 Angstrom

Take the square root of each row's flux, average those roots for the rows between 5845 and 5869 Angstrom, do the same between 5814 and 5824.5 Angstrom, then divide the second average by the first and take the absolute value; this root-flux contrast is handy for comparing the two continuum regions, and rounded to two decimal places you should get 1.02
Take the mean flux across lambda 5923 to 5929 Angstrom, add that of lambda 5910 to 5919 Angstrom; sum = 10.4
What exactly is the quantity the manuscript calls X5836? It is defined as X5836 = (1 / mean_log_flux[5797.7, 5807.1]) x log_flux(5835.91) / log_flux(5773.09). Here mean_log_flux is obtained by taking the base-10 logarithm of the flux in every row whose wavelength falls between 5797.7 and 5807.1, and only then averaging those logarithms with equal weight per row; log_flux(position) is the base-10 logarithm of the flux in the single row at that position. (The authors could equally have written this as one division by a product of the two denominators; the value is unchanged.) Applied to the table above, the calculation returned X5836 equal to 1.348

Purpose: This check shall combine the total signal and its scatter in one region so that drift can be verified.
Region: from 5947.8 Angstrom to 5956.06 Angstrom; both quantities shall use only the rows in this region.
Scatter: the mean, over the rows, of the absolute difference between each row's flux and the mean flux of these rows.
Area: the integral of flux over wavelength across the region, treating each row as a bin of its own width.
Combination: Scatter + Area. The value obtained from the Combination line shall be 43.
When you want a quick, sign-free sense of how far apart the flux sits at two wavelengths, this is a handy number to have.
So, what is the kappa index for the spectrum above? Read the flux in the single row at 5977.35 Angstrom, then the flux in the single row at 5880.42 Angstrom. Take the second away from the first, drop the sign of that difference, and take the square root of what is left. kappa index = 0.47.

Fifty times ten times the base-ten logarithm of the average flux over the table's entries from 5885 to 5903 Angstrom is 319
